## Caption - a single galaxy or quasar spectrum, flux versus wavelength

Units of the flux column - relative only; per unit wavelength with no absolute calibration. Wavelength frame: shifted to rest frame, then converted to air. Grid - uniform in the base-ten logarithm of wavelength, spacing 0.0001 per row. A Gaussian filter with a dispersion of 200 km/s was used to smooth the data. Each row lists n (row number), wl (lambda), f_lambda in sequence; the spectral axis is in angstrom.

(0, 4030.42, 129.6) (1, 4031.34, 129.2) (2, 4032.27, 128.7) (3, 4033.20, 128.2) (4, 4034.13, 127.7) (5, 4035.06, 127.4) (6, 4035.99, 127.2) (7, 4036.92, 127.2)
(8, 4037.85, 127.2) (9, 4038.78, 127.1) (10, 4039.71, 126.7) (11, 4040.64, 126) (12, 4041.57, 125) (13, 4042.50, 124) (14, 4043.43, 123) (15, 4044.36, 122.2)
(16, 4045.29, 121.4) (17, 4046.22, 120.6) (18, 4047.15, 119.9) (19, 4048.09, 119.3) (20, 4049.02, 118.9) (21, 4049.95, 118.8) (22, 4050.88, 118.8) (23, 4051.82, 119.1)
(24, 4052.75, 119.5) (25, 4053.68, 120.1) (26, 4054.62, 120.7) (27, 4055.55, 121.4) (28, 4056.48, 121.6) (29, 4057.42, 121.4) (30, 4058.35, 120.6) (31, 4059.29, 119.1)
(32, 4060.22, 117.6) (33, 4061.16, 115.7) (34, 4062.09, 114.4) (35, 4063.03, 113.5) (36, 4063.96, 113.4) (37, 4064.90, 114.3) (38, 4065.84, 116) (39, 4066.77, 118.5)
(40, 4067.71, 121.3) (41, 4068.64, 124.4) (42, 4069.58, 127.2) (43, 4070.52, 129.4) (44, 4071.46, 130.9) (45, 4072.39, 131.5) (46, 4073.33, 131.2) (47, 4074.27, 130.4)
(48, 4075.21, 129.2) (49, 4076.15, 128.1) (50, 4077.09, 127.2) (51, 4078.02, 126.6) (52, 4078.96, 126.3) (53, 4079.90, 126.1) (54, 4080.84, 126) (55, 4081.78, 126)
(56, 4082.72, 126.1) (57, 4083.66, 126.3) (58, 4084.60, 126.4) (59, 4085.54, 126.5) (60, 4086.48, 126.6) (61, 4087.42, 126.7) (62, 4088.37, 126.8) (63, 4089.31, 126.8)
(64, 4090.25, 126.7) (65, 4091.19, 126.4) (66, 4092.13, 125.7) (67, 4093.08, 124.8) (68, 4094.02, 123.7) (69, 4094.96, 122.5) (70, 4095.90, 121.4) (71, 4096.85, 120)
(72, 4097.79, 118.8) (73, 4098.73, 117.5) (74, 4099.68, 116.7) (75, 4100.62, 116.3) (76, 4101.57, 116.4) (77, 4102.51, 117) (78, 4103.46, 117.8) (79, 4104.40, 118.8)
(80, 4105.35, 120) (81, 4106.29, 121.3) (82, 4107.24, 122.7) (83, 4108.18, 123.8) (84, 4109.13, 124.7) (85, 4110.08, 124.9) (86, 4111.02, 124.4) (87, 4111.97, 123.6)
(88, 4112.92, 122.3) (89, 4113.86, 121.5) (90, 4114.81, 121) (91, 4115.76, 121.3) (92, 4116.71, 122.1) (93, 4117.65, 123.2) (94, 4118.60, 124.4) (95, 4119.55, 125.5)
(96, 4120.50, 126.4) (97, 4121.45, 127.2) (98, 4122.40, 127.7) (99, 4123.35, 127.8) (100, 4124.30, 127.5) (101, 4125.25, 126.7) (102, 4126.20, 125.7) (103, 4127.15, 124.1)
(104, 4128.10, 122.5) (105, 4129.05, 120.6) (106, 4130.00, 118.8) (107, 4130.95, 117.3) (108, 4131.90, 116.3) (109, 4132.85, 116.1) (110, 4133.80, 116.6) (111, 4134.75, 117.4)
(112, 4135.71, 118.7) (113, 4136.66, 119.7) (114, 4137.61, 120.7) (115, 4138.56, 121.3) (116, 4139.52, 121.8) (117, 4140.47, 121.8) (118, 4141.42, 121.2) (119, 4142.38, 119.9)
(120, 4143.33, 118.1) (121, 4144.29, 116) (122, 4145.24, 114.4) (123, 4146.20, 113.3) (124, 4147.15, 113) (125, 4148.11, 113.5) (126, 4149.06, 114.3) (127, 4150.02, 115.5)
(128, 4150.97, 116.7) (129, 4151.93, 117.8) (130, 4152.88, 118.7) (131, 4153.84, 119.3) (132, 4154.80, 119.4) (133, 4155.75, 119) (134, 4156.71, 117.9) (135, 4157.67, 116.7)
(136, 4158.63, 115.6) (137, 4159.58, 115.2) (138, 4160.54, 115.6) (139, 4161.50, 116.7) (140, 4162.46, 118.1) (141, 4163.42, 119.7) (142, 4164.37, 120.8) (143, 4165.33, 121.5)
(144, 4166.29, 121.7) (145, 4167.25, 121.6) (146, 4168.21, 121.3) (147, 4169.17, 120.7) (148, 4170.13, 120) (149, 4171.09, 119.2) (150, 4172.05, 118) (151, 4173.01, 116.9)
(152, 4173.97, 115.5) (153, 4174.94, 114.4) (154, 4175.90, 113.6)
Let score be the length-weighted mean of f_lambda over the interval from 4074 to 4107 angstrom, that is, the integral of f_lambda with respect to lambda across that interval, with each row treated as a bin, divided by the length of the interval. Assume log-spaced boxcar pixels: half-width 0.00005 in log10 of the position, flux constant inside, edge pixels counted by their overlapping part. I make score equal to 124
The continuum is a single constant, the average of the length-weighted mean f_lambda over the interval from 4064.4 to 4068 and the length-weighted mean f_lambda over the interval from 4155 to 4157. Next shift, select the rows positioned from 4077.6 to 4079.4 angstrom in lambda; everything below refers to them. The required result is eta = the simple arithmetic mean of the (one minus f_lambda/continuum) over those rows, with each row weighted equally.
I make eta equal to -0.07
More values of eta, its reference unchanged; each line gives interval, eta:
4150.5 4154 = 0.00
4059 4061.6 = 0.00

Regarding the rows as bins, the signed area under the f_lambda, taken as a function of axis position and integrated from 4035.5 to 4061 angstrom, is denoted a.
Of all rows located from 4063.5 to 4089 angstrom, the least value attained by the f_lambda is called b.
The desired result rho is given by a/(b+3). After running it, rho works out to 26.7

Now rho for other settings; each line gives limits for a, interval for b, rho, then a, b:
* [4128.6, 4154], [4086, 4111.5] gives 25.1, 2990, 116.3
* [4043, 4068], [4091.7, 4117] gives 24.9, 2973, 116.3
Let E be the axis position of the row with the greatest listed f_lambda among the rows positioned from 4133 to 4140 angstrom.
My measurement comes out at 4139.52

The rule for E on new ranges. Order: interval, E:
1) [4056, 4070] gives 4069.58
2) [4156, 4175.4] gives 4166.29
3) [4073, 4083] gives 4073.33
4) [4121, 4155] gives 4123.35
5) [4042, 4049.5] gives 4042.50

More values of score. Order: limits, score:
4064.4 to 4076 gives 125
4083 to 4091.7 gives 127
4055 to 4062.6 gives 119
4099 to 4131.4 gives 122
